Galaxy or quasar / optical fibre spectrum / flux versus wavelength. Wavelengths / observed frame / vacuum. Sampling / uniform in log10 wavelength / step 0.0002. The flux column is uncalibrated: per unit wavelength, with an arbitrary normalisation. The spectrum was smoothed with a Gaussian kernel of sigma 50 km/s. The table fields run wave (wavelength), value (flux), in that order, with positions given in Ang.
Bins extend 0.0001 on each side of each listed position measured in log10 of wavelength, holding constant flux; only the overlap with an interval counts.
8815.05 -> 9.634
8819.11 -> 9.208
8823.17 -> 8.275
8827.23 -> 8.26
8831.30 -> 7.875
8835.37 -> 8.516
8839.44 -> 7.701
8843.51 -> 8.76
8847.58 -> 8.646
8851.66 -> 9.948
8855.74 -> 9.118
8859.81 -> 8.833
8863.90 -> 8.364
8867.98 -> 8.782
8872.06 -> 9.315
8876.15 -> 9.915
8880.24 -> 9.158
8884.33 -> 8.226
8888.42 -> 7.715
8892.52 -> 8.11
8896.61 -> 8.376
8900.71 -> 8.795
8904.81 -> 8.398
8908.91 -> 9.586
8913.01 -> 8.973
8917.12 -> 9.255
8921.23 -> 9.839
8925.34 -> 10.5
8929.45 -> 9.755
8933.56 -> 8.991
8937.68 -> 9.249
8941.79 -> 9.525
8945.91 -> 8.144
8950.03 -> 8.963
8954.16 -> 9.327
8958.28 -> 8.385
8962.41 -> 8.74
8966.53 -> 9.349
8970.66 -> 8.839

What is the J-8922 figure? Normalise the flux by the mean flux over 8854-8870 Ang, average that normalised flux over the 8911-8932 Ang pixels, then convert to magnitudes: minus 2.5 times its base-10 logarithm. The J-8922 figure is -0.10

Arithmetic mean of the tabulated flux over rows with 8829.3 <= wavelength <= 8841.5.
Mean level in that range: 8.0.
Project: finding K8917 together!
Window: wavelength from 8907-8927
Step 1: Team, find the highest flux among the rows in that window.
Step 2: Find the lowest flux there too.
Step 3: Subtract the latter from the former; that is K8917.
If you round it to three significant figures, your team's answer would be 1.53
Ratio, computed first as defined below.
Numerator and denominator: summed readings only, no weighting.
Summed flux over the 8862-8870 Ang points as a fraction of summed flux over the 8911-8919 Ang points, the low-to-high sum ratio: 0.94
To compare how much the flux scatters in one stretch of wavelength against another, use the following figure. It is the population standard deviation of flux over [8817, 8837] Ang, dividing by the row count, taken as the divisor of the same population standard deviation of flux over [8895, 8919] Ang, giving 1.0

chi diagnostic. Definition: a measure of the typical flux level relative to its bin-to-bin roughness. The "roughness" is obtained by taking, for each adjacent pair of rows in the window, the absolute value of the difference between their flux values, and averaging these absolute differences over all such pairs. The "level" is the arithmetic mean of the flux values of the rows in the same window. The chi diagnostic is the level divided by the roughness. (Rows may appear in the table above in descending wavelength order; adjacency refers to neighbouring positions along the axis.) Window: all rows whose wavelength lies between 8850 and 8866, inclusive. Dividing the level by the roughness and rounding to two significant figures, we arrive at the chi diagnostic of 17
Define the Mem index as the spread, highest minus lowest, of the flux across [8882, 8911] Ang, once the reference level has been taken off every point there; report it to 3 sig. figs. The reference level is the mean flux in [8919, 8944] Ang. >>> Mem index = 1.87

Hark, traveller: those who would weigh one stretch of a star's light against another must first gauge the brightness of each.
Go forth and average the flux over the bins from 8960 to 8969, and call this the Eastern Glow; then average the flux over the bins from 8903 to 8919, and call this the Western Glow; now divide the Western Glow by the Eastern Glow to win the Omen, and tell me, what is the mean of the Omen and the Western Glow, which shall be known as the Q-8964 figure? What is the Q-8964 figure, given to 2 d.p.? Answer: 5.03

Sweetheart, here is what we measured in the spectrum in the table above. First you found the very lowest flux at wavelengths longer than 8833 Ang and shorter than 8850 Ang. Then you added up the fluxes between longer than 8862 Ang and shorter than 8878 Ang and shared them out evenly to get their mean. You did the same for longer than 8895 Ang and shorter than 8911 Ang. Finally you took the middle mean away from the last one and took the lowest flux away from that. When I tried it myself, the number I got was -8.0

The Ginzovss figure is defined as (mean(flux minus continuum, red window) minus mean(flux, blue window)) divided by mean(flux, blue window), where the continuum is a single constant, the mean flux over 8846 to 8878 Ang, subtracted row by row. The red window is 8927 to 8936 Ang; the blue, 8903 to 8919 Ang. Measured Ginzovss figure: -0.97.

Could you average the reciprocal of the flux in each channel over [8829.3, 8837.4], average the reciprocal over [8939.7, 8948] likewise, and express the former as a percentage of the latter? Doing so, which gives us 107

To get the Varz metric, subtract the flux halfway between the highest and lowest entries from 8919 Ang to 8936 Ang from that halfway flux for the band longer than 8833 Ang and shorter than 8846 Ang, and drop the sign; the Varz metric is 1.5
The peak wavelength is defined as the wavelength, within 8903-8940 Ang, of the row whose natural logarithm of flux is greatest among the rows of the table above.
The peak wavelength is 8925.34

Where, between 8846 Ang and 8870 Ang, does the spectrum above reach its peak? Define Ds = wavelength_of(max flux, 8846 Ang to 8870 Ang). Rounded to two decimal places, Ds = 8851.66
